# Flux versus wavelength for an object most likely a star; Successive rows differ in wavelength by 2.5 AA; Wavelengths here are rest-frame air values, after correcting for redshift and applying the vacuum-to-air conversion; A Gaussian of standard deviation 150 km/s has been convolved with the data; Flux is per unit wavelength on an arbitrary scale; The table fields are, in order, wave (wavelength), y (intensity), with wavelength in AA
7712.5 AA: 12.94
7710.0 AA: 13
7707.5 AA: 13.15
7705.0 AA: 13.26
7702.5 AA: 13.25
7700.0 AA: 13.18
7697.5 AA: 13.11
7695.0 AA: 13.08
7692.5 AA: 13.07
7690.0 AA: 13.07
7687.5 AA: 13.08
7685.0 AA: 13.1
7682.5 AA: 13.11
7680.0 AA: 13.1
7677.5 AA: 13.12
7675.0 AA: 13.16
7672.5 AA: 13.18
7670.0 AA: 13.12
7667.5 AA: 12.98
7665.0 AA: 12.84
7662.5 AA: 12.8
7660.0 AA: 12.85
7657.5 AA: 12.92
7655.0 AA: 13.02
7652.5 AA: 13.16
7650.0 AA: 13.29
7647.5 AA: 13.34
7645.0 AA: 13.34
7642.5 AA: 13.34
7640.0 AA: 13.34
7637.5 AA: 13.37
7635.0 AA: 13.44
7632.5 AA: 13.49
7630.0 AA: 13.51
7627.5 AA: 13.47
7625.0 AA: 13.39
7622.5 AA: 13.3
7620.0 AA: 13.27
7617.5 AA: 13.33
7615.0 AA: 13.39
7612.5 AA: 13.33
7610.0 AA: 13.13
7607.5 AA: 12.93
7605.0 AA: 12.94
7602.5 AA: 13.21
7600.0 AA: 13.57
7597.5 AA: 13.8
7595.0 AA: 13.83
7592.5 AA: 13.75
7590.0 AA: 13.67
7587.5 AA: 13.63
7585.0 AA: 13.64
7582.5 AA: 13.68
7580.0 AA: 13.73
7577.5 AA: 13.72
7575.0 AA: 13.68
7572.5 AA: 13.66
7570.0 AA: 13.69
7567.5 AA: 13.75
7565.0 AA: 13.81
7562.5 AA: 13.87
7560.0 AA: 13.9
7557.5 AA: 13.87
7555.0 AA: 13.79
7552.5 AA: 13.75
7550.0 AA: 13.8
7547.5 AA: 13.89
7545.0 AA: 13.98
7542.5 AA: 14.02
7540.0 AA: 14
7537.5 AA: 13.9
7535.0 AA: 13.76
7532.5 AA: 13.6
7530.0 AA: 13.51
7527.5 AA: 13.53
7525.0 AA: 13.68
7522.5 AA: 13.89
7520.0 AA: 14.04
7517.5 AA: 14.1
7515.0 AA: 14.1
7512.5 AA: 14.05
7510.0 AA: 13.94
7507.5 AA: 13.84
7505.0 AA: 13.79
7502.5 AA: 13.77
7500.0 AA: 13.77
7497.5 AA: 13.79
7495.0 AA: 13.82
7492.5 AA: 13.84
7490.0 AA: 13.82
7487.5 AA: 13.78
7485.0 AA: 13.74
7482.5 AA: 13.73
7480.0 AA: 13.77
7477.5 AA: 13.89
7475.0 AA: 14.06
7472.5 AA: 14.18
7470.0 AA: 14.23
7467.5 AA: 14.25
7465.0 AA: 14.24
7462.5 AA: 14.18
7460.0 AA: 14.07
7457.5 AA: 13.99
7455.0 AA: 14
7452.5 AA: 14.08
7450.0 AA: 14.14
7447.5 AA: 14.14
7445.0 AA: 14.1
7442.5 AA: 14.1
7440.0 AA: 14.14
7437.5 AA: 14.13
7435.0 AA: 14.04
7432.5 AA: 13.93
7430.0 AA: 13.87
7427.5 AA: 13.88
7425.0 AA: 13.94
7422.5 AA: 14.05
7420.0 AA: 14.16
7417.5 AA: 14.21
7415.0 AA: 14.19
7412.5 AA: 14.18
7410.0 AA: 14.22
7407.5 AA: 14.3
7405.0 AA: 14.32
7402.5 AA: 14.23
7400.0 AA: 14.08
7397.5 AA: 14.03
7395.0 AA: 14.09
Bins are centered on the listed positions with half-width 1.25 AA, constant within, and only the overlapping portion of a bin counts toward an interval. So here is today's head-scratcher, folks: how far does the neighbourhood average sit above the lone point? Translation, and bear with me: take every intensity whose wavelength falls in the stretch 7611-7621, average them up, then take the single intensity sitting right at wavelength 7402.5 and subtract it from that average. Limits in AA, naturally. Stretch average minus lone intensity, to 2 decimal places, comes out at -0.90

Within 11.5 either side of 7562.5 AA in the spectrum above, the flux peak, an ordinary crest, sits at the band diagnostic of 7560.0 AA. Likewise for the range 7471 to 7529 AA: 7472.5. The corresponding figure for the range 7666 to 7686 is 7672.5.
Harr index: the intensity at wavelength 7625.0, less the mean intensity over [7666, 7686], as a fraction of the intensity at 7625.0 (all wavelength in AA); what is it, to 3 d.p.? 0.021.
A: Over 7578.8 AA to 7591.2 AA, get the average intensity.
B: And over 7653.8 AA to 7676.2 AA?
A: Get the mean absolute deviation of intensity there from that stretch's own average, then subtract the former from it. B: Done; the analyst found -13.6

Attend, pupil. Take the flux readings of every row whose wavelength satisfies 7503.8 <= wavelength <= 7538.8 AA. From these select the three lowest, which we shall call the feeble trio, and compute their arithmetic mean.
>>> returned 13.5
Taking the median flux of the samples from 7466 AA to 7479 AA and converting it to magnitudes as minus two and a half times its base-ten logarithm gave -2.88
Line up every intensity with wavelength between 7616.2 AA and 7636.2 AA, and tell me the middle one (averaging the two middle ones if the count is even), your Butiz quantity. 13.4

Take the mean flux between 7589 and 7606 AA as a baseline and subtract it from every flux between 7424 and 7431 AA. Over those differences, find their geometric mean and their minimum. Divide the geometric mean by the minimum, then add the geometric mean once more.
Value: 1.43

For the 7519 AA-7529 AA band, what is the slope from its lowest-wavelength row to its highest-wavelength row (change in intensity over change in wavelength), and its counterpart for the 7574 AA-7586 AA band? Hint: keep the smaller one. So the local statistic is -0.068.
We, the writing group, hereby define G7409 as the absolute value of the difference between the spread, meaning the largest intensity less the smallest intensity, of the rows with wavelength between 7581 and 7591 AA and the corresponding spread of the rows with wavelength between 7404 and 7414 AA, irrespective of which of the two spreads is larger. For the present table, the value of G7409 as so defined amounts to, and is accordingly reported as 0.090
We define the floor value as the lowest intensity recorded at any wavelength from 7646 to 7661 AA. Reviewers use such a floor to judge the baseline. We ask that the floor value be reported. 12.85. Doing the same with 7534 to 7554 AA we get 13.75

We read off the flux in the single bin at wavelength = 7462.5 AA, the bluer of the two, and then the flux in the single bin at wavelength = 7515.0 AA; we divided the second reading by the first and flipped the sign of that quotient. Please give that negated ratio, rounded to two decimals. -0.99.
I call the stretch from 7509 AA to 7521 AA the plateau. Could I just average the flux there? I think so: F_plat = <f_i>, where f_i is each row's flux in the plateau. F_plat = 14.0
